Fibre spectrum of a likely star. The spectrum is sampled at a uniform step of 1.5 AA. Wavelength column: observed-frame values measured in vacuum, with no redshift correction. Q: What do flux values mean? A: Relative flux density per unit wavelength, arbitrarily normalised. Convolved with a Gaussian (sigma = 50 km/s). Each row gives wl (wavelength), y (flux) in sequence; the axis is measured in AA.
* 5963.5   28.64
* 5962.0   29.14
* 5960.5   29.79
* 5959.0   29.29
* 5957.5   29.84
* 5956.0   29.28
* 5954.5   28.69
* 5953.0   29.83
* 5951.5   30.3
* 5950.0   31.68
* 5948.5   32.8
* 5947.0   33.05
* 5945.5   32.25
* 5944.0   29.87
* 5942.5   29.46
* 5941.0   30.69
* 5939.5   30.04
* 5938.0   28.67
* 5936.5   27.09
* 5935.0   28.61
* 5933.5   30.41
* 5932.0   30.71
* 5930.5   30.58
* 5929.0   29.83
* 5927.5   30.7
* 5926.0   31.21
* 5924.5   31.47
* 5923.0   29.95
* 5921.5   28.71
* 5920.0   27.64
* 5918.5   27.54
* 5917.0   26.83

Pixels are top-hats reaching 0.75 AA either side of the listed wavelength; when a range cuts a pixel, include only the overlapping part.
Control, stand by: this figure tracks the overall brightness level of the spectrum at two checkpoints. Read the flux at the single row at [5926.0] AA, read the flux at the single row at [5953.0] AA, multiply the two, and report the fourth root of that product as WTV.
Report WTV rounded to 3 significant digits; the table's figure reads 5.52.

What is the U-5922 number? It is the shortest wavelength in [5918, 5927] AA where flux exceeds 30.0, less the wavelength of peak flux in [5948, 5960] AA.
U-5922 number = -24.0 AA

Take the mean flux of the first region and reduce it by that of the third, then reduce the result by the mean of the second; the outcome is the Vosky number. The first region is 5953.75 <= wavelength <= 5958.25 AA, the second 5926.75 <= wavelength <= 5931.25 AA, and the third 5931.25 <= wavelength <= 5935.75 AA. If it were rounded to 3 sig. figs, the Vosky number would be -31.0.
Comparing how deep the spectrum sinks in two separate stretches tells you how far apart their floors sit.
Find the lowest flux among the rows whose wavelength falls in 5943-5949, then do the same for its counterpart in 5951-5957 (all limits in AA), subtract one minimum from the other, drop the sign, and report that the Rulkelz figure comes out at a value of 1.2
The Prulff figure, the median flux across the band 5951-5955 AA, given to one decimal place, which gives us 29.8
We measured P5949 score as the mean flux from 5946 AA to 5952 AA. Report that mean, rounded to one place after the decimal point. 32.0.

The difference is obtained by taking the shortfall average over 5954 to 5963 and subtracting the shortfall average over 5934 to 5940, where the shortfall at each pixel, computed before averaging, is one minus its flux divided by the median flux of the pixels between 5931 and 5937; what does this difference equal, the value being -0.02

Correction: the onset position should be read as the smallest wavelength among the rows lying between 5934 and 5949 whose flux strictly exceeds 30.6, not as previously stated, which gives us 5941.0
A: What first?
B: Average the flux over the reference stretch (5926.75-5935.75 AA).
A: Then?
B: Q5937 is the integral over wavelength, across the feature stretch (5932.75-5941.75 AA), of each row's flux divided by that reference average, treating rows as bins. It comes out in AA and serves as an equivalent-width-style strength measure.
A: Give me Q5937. 8.73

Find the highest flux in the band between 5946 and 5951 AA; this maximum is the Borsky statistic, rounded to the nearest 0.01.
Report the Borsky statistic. 33.05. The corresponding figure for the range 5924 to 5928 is 31.47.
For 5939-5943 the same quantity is 30.69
